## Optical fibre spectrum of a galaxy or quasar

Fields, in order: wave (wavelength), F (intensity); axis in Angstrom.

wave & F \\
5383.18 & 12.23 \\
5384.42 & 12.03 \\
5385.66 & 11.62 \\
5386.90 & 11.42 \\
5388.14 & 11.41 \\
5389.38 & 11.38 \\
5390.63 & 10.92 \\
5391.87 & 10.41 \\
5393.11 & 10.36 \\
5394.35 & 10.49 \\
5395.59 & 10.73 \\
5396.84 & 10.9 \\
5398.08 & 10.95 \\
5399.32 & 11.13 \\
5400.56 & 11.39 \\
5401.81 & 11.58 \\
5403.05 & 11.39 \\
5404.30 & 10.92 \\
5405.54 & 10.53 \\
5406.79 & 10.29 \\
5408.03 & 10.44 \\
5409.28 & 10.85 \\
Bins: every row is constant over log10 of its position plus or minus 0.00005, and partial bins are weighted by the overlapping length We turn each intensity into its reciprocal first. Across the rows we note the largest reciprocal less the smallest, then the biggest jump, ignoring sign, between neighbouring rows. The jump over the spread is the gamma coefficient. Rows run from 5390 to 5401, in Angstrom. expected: 0.51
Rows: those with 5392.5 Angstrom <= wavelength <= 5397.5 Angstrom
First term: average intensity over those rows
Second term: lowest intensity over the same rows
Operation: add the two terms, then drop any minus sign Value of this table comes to 21.0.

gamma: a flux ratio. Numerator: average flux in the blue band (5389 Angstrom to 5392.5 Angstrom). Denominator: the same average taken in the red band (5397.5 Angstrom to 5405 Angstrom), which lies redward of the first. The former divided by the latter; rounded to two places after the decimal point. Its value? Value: 0.97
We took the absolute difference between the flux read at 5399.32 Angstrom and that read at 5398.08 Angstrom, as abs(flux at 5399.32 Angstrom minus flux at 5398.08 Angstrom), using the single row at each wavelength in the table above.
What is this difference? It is 0.18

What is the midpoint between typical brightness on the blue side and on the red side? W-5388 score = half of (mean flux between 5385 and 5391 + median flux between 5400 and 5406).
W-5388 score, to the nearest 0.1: 11.4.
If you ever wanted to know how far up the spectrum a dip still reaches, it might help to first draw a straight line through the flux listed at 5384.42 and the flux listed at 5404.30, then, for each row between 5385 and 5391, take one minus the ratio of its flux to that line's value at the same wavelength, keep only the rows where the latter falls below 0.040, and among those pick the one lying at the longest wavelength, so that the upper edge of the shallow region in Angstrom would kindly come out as 5389.38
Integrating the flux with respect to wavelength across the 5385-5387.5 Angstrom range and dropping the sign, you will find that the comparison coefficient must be 29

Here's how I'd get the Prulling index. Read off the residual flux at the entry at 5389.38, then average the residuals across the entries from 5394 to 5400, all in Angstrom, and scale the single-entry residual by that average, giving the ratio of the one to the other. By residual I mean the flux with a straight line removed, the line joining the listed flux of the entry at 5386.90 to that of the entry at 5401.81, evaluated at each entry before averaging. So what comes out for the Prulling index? 0.10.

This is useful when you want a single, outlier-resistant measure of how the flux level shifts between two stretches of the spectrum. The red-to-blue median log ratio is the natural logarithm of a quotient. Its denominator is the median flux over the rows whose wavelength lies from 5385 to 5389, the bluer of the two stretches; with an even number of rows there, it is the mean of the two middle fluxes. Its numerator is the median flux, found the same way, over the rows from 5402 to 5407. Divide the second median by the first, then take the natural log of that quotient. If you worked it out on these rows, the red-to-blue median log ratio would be -0.06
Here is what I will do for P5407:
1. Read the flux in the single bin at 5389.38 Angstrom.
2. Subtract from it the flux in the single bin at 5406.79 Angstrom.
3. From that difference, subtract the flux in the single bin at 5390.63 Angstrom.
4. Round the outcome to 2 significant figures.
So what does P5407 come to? -9.8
